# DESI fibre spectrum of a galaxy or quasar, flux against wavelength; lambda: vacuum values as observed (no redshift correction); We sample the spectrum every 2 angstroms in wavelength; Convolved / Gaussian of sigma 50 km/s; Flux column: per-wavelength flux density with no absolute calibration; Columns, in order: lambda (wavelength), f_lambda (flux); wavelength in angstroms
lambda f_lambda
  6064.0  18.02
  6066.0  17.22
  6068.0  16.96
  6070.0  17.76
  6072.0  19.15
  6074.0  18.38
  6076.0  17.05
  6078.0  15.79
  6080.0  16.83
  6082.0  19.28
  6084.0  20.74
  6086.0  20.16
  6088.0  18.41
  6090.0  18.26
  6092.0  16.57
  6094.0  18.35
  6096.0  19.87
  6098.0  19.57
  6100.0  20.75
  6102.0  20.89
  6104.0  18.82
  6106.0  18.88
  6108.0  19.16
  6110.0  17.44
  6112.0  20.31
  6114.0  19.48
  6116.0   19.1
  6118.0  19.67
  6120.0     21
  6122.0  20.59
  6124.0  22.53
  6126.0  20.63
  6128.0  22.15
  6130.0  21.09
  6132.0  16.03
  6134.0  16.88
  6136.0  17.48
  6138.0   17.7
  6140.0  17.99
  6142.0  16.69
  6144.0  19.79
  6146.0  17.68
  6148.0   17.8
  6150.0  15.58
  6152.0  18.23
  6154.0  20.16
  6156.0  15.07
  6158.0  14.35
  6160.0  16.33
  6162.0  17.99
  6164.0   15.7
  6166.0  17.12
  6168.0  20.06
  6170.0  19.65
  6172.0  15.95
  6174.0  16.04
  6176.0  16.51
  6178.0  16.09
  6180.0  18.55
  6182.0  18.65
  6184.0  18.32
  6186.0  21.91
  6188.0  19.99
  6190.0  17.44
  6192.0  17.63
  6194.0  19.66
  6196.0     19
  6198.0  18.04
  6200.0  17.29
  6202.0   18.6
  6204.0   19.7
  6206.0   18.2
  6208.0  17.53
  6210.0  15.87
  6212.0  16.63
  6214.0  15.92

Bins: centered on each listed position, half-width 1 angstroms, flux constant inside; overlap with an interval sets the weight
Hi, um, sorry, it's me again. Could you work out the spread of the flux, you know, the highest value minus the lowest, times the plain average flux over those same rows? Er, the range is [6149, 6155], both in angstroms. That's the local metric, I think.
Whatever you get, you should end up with 82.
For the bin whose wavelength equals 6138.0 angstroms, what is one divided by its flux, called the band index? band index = 0.056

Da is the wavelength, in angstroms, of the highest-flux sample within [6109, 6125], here 6124.0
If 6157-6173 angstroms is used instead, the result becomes 6168.0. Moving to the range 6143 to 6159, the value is 6154.0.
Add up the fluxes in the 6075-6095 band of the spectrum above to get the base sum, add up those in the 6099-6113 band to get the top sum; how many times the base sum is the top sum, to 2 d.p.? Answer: 0.75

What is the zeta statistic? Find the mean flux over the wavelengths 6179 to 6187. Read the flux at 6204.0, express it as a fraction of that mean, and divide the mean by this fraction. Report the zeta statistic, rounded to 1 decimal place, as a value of 19.0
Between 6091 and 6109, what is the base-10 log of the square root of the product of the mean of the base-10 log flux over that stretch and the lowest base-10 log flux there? 0.097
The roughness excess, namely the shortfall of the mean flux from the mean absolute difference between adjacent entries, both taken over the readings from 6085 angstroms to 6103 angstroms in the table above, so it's -18.1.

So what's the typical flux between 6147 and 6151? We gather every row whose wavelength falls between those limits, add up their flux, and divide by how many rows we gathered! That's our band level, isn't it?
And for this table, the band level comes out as 16.7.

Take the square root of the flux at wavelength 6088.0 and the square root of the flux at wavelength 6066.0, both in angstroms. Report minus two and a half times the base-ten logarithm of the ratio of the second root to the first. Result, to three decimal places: 0.036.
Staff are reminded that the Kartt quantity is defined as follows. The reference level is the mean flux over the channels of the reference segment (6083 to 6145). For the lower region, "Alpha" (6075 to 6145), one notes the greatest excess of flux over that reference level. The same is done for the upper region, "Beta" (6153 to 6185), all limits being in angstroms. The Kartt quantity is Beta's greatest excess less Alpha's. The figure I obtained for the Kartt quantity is -2.4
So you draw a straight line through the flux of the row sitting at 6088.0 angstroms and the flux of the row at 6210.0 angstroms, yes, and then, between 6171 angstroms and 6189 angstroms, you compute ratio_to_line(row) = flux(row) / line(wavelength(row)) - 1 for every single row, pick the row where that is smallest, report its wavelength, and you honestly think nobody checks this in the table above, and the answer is 6172.0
